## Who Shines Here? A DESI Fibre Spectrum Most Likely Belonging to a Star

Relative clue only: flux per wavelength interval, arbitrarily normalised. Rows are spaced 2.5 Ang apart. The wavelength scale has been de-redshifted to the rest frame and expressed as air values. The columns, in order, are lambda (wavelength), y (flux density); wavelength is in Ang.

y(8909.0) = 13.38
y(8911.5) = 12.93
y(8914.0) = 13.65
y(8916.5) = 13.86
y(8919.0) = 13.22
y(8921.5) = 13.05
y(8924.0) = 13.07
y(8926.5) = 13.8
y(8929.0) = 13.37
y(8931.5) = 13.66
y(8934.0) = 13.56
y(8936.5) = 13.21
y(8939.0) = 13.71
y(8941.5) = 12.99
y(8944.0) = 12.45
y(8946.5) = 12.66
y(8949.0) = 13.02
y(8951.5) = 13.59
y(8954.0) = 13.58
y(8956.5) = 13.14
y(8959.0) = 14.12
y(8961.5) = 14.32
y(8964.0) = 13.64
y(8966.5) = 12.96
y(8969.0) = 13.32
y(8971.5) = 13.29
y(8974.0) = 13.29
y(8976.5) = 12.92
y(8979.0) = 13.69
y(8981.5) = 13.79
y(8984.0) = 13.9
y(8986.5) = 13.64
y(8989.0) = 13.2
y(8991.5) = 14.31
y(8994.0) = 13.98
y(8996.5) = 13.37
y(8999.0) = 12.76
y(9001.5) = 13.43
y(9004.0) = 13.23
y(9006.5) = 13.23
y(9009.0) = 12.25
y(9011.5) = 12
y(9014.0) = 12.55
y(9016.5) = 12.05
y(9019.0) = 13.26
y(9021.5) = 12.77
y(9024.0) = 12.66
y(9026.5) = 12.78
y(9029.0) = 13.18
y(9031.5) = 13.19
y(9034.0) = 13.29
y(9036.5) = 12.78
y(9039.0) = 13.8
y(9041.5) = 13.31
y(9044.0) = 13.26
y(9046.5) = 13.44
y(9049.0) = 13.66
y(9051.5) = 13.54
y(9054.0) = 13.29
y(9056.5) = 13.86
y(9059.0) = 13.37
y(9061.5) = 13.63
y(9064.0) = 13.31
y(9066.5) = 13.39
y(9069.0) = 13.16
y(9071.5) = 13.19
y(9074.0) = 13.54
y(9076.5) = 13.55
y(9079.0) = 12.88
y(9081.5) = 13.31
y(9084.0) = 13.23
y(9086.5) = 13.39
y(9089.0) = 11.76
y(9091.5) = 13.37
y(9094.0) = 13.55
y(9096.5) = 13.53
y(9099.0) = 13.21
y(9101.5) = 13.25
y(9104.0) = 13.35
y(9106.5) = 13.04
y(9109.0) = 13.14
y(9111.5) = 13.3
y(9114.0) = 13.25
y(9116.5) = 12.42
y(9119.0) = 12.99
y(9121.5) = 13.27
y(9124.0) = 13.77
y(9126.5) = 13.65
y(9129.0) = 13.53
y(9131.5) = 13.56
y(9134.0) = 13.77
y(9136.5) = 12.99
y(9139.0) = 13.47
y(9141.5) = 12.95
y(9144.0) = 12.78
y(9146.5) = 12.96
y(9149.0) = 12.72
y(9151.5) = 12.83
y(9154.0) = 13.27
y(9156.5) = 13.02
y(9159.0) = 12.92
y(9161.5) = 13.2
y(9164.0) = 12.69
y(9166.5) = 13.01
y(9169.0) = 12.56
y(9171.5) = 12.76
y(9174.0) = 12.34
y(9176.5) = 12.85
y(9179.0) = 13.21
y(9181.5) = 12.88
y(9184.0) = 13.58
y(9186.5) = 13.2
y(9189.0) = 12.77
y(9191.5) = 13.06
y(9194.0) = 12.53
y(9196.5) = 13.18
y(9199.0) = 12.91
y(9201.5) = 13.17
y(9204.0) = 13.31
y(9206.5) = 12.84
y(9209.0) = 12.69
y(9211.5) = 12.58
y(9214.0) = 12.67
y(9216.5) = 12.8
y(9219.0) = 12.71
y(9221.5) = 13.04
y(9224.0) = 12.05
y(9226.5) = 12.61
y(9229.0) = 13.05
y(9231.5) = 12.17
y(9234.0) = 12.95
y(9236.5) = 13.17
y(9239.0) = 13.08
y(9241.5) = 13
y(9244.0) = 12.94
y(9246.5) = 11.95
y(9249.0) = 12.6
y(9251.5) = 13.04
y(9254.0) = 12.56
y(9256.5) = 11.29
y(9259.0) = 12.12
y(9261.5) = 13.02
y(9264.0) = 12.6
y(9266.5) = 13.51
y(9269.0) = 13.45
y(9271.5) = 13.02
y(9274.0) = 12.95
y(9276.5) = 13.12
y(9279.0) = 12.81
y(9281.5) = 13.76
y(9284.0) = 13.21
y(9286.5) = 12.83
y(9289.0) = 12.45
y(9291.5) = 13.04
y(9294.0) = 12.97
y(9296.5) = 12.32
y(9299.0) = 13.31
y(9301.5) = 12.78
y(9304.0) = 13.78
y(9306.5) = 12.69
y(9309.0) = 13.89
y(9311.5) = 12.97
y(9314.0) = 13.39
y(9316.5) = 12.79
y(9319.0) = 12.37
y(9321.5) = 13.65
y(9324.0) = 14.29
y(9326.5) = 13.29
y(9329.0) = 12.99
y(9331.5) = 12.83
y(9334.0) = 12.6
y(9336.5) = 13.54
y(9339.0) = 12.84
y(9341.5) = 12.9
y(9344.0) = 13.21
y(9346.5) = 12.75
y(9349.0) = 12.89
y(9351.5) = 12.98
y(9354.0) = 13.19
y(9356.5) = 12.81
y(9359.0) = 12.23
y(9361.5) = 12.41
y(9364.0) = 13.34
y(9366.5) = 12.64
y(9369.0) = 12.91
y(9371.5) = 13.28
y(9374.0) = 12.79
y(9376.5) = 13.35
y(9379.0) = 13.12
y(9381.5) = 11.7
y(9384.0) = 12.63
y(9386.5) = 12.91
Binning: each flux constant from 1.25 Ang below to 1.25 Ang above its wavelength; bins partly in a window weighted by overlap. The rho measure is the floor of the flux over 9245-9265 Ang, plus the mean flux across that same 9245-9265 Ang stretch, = 23.7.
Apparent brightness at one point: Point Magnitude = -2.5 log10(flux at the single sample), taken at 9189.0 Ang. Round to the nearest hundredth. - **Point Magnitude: -2.77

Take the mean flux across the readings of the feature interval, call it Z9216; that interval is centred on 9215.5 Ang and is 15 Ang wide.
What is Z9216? 12.7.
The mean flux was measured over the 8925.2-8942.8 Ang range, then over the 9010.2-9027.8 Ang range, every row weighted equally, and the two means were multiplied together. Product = 169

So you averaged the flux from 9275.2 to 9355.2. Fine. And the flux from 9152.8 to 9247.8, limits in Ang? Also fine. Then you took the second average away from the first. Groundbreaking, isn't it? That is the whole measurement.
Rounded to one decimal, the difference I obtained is 0.2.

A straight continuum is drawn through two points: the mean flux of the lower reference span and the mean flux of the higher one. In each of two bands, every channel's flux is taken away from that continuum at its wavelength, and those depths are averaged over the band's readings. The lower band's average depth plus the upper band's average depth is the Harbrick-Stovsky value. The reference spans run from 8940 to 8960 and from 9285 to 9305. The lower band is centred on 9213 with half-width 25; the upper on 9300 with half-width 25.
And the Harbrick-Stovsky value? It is -0.01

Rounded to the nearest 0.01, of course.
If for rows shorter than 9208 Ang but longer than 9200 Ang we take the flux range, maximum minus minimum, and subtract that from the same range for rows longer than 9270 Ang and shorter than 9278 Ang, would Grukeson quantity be -0.30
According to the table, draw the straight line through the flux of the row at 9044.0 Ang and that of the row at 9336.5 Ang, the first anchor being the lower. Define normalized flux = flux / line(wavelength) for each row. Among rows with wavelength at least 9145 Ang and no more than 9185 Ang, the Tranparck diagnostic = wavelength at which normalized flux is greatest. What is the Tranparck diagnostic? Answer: 9184.0 Ang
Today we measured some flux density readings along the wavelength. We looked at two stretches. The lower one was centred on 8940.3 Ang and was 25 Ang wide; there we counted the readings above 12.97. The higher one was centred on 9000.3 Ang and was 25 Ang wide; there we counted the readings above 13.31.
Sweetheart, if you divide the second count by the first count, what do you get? 0.50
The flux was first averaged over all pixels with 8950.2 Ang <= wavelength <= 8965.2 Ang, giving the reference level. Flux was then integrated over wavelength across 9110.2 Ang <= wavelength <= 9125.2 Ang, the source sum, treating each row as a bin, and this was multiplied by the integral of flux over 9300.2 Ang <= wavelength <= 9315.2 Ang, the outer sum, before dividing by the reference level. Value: 2859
